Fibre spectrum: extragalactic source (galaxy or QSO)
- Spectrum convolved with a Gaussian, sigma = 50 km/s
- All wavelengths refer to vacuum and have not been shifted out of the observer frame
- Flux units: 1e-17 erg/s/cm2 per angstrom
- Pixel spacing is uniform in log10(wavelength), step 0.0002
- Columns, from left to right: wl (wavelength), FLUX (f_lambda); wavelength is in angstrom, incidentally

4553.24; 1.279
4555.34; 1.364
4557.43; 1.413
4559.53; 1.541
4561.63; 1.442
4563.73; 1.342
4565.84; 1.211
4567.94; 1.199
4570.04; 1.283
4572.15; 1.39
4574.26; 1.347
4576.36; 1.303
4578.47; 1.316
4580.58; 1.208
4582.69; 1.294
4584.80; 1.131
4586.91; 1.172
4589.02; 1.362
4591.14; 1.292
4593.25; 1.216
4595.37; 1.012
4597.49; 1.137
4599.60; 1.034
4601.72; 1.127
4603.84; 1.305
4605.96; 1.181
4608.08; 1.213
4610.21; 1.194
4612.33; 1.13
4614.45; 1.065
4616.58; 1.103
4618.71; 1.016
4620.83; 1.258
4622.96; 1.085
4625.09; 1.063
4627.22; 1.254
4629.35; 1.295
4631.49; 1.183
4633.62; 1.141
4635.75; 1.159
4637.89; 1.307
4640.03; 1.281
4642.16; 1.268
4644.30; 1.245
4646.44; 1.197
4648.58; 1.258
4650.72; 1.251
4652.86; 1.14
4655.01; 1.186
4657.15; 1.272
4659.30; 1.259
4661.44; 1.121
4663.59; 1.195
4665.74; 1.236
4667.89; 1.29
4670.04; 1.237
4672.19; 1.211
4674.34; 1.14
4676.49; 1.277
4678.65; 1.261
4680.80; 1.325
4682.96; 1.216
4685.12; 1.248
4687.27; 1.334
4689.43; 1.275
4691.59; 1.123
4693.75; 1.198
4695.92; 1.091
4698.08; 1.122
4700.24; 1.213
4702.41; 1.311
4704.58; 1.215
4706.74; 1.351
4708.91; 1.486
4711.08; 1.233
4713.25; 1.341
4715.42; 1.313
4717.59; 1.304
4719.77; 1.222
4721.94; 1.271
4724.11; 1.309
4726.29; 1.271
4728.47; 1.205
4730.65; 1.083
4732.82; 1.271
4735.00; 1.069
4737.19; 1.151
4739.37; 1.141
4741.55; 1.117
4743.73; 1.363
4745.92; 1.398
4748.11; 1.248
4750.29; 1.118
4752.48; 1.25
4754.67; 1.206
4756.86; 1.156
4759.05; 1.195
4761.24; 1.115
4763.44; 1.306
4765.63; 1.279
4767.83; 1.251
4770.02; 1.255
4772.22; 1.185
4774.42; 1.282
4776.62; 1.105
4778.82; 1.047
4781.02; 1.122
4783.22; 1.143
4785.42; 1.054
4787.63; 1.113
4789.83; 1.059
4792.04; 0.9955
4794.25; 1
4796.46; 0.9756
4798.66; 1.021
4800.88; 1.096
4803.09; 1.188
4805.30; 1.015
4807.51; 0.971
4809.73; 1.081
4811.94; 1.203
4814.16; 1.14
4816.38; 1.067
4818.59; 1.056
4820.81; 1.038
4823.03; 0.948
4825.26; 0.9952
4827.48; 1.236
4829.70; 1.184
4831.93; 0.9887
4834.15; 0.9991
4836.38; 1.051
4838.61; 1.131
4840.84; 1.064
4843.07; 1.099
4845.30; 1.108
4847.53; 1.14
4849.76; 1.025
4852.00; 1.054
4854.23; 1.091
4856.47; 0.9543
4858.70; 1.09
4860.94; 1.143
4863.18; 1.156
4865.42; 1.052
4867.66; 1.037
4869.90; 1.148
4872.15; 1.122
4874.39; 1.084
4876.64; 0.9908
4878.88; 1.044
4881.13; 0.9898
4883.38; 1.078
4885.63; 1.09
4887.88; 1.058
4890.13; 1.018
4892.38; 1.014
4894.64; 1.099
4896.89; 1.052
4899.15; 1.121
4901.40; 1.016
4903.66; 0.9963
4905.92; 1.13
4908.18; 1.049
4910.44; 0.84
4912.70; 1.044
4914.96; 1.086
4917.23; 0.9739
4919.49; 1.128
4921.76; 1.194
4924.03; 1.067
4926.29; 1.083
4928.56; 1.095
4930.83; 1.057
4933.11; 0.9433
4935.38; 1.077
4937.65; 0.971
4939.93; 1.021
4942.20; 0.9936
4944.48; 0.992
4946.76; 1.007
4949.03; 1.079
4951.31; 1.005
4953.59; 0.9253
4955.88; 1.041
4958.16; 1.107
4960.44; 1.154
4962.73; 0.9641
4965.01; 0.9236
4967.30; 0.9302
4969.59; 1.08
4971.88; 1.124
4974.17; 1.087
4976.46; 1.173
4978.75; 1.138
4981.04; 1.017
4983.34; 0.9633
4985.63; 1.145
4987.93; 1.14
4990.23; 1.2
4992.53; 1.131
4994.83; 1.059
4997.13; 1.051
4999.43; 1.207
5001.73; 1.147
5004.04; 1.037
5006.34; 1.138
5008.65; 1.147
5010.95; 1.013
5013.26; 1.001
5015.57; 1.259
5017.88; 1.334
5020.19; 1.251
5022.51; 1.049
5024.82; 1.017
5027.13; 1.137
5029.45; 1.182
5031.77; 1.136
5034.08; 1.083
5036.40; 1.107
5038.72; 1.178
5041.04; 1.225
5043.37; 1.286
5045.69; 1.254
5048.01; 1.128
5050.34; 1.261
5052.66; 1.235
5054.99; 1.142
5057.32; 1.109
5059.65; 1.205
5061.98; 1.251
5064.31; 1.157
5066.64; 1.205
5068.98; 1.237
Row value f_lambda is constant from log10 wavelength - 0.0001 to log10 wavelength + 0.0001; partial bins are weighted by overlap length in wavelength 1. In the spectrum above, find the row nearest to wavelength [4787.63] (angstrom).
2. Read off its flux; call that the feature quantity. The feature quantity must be 1.113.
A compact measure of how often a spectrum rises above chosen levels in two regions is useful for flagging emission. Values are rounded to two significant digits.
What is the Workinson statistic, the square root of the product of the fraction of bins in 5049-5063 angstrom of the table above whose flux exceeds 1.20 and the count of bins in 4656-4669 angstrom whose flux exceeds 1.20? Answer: 1.6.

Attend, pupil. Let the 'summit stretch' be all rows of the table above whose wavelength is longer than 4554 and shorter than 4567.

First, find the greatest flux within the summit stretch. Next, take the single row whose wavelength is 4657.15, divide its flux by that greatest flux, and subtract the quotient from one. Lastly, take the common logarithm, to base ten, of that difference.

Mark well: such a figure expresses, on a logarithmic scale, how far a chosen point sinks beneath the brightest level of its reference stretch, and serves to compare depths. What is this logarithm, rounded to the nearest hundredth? -0.76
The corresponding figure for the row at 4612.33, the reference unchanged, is -0.57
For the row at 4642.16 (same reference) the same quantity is -0.75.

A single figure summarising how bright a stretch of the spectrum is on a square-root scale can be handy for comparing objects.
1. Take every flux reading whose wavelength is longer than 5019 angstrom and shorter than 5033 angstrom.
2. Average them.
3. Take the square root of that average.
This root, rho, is 1.06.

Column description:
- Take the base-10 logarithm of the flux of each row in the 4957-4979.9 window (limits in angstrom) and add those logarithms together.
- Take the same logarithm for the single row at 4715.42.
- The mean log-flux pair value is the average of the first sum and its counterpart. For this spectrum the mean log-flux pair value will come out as 0.19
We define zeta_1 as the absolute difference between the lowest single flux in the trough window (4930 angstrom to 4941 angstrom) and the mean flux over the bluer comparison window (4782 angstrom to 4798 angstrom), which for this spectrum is 0.11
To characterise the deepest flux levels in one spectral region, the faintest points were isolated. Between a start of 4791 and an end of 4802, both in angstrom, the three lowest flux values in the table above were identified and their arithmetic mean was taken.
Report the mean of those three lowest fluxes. 0.99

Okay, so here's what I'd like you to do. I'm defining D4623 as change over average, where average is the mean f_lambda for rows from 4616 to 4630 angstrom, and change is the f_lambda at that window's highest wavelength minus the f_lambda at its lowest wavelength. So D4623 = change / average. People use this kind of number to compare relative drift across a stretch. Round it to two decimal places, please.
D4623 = 0.17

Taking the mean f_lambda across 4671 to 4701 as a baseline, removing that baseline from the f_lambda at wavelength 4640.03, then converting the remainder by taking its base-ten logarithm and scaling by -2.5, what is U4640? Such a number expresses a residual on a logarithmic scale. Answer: 3.0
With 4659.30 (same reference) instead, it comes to 3.4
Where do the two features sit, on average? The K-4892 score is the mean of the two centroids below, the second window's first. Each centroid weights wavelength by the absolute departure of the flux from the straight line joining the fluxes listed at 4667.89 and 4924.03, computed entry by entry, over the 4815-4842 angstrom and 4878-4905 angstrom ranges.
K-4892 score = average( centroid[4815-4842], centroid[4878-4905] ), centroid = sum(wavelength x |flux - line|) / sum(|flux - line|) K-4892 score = 4859.2 angstrom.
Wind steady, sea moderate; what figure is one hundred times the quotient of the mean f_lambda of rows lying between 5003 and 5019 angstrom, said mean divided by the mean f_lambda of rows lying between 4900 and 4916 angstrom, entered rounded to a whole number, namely 111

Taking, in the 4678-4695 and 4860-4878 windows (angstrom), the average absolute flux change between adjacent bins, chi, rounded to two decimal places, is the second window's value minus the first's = -0.03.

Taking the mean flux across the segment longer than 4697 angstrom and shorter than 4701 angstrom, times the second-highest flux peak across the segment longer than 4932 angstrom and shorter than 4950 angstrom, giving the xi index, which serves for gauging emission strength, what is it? 1.26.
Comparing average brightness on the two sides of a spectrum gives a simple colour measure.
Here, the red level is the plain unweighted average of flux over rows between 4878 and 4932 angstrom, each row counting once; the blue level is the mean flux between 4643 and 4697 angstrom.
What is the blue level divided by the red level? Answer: 1.16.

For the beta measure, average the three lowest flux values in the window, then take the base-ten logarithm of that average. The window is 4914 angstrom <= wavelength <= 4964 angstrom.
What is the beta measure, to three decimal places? -0.025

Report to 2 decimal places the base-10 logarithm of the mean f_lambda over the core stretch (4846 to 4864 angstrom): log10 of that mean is 0.03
